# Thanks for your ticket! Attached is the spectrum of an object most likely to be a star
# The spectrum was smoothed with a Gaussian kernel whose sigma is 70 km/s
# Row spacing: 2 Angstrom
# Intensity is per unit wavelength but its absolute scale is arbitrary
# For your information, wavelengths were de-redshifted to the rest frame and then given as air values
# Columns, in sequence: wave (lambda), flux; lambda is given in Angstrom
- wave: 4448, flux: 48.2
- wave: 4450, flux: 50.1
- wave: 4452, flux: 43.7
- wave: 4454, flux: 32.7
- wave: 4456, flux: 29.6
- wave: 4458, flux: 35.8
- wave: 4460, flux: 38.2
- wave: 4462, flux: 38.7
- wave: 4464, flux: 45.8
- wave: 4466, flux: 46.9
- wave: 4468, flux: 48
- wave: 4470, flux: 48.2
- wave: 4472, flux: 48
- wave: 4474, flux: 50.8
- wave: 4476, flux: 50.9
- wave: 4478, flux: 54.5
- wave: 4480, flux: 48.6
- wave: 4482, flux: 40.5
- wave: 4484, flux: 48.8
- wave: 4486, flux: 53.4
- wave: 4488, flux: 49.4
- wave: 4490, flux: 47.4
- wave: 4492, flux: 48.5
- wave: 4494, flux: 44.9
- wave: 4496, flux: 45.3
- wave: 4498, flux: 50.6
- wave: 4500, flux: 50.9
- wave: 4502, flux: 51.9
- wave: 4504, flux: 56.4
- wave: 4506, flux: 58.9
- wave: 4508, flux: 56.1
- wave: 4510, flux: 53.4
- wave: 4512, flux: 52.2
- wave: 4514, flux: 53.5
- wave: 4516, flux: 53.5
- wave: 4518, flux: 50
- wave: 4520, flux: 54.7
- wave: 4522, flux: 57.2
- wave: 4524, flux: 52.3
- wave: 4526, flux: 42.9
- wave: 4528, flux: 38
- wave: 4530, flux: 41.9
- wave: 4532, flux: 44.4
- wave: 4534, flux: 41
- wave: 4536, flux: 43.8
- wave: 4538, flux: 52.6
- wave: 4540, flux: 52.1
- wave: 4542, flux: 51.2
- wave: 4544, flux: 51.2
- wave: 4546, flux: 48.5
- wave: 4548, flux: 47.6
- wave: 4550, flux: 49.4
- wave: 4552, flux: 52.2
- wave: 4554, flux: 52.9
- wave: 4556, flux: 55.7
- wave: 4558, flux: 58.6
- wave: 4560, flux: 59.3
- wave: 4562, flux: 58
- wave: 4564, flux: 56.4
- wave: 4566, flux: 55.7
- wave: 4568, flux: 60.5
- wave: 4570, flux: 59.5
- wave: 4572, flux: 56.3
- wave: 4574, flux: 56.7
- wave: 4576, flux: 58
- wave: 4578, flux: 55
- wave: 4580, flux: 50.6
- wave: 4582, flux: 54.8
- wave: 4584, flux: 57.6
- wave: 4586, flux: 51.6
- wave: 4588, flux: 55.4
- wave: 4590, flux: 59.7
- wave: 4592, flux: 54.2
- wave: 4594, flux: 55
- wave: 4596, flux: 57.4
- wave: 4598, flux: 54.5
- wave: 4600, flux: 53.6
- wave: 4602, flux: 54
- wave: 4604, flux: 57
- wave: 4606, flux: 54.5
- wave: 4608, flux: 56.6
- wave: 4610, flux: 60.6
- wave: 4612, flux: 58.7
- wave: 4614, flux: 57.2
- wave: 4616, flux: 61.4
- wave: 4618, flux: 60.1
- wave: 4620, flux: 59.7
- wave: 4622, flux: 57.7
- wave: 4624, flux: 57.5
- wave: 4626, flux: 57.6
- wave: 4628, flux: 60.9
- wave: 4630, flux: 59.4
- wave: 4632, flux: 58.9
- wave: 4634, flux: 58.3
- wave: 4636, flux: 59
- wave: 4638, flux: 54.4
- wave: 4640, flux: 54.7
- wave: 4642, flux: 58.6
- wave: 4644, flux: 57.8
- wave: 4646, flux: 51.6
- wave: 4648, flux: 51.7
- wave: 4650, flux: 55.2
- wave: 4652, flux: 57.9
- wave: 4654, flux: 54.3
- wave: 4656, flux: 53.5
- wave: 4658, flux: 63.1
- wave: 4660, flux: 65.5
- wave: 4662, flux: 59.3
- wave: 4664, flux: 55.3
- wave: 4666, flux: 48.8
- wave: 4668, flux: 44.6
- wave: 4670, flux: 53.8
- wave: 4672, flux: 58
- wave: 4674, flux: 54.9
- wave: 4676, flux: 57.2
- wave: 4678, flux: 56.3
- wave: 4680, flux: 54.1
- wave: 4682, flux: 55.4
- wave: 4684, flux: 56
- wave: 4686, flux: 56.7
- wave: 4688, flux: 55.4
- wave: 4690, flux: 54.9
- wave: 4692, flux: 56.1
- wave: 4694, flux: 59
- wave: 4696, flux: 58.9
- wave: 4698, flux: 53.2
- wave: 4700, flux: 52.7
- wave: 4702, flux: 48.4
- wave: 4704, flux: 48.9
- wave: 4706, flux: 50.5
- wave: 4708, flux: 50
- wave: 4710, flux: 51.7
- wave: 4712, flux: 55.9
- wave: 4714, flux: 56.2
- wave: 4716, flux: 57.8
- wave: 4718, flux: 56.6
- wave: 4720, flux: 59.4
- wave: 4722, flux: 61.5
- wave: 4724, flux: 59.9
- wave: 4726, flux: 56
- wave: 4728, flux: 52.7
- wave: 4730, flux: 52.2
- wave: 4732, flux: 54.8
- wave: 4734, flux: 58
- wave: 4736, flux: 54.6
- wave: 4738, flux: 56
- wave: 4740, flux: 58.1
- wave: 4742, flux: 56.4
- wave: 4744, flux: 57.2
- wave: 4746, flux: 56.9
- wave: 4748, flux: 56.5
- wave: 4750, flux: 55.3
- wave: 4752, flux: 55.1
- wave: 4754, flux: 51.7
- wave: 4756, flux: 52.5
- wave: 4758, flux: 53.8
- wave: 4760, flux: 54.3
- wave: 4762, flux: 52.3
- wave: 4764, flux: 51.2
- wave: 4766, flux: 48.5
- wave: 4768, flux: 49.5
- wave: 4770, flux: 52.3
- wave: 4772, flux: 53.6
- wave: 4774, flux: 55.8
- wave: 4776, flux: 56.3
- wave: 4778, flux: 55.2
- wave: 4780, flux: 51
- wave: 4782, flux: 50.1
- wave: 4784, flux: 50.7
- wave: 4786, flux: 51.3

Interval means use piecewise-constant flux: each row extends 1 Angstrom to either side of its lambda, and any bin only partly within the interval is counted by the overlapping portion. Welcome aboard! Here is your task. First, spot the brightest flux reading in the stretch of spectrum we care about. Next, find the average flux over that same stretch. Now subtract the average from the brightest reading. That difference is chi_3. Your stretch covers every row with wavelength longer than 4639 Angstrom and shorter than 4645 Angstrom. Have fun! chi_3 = 1.6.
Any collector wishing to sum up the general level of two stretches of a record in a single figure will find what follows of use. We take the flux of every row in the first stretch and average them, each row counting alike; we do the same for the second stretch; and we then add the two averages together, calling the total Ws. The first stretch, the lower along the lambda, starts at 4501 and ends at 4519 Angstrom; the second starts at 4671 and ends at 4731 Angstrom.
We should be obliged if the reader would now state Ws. 109.2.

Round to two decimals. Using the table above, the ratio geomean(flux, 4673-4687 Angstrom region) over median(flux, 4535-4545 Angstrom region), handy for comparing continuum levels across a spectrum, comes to 1.09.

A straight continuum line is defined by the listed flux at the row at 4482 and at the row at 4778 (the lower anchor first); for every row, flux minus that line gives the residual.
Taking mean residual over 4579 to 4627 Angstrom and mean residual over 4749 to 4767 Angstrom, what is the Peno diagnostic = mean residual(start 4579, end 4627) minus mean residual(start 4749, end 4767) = 11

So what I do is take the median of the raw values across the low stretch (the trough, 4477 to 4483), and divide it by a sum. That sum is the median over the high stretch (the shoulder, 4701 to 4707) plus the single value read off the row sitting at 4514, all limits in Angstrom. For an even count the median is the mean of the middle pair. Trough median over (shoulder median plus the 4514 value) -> 0.47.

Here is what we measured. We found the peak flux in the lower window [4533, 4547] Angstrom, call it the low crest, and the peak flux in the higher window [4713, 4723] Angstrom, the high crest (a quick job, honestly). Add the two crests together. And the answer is 114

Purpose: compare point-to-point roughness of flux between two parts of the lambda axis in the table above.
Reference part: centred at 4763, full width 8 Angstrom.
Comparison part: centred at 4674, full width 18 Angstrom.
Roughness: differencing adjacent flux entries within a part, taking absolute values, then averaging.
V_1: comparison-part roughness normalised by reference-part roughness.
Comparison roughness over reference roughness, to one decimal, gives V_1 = 1.8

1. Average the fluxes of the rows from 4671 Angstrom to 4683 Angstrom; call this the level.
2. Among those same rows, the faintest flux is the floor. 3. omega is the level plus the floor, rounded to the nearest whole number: 110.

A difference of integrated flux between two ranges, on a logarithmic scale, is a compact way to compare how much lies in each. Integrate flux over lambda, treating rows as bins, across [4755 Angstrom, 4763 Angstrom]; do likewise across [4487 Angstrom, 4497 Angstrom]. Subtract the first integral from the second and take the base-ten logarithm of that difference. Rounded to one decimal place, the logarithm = 1.7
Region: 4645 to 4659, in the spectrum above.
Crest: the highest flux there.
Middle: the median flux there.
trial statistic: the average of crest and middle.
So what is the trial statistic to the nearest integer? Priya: 59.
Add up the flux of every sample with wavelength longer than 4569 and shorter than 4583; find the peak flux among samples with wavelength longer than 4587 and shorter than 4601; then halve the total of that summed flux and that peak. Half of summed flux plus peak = 225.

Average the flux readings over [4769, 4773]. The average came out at 53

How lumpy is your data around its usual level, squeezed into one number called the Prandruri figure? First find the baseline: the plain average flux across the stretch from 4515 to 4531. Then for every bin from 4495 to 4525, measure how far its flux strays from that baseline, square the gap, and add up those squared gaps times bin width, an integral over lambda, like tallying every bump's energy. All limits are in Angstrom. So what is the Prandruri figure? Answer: 874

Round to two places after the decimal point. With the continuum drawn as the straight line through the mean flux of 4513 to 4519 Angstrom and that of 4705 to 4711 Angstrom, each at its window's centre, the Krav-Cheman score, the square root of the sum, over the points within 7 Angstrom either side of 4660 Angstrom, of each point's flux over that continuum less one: 0.90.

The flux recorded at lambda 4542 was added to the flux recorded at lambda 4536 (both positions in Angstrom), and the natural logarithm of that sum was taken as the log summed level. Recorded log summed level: 4.55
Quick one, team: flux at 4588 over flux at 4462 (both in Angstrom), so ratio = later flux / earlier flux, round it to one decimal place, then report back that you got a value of 1.4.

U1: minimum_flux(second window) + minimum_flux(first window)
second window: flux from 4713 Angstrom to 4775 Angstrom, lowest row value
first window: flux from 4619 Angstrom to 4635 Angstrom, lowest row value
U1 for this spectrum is 106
